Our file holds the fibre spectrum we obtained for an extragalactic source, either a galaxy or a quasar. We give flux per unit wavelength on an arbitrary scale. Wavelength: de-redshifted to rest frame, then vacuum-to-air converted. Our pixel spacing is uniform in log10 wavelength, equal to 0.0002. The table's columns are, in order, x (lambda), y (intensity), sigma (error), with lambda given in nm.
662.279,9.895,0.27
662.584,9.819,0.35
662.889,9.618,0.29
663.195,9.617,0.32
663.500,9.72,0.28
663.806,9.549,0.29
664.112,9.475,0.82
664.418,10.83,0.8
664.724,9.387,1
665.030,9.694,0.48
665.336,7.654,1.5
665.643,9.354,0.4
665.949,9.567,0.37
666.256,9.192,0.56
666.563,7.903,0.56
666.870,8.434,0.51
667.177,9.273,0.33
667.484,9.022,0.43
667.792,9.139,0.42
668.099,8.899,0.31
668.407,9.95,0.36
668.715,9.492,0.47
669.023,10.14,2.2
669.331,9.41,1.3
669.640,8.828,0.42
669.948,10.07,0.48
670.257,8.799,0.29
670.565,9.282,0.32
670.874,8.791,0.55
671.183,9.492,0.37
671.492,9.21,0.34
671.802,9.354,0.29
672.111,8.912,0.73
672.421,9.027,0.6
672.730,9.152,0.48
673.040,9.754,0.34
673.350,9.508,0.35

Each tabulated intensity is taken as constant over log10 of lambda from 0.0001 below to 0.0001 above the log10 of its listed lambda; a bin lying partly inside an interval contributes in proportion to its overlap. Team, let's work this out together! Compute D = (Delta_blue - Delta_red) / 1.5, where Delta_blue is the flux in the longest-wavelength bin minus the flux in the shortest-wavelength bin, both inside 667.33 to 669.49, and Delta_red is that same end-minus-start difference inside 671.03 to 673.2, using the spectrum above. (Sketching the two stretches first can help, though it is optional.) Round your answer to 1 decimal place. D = 0.1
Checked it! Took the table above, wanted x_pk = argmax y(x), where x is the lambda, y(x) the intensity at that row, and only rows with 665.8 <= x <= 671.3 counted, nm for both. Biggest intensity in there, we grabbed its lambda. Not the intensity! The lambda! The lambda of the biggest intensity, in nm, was 669.023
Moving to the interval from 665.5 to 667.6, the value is 665.949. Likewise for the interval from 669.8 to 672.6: 669.948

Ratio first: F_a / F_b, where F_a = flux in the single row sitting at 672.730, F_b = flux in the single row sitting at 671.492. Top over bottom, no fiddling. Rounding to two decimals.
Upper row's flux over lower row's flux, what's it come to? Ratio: 0.99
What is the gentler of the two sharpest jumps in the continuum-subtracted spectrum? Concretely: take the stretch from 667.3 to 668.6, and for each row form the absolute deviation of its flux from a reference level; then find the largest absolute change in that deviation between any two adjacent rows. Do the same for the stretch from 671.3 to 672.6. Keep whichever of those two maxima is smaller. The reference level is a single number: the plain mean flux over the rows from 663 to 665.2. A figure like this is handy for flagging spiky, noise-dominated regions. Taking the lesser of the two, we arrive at 0.44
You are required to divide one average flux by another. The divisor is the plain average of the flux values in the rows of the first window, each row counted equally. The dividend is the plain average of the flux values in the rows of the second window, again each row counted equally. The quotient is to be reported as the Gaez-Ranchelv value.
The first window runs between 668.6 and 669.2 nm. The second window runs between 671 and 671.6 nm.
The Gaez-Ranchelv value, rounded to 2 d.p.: 0.95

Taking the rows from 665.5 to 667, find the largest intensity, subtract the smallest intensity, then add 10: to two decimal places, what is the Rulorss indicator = 11.66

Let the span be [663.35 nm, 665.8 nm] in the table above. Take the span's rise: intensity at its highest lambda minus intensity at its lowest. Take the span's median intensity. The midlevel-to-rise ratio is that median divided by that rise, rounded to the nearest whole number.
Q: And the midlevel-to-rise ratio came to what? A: -26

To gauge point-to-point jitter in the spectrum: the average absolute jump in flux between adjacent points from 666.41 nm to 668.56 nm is 0.50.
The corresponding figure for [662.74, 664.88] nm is 0.52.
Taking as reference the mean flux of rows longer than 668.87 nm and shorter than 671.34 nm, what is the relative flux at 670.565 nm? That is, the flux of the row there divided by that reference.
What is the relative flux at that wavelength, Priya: 0.99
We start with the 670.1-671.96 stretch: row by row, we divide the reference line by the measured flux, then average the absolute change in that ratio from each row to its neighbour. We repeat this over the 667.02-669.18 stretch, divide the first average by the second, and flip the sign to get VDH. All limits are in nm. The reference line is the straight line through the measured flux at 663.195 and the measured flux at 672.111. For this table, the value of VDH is -1.0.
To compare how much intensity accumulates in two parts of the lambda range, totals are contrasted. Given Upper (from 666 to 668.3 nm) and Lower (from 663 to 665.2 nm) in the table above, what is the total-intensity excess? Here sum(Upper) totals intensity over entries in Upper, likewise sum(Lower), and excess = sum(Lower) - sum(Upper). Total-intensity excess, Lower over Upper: 6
